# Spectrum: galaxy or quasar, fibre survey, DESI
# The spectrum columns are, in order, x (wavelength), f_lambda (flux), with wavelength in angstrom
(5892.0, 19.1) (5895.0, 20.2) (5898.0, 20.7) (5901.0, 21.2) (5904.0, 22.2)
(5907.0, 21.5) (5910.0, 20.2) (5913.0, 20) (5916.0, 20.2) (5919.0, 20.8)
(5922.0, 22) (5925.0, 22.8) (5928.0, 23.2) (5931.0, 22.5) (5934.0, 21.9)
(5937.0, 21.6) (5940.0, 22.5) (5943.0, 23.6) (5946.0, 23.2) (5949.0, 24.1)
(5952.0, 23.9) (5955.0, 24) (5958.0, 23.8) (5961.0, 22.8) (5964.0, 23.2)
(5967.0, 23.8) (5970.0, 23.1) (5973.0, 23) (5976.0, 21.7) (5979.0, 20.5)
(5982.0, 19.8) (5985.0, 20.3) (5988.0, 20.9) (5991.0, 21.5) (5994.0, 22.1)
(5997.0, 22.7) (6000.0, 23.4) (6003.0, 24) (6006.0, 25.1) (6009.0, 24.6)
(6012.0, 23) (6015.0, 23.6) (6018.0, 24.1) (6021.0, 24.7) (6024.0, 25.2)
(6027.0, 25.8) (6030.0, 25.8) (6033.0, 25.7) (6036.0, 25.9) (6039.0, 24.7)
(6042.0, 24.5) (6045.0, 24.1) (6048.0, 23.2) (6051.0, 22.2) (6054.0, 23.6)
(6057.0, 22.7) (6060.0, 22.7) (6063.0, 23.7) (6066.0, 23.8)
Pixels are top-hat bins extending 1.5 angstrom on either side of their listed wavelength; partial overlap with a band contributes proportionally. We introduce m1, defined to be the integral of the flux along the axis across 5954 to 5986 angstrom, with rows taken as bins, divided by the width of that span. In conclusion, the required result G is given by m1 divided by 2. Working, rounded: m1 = 22.4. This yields 11.19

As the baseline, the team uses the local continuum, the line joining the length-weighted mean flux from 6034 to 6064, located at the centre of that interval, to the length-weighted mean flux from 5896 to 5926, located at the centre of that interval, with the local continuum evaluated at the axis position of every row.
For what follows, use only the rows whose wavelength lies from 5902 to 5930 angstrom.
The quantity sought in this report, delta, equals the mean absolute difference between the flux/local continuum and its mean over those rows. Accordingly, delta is 0.0462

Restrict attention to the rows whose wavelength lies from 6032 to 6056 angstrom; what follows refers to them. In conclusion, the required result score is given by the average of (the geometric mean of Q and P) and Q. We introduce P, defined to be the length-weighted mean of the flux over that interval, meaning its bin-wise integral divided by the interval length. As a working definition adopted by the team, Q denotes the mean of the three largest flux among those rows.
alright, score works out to 25.1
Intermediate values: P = 24.2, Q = 25.4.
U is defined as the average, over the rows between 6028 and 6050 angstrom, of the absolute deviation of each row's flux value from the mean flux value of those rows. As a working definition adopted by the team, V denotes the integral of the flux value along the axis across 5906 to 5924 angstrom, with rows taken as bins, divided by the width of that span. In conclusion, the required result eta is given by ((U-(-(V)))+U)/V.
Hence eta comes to 1.08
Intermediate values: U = 0.82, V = 20.8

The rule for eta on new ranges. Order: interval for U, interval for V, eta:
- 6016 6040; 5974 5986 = 1.05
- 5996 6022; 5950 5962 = 1.06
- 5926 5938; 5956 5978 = 1.05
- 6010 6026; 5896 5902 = 1.06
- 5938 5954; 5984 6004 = 1.04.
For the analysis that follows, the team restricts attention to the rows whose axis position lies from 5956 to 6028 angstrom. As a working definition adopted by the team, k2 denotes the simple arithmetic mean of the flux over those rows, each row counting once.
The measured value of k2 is 23.0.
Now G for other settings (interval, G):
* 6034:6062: 11.88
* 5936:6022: 11.46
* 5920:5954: 11.42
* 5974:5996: 10.53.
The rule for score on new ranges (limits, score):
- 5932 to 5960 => 23.8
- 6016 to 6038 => 25.7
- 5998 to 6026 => 24.8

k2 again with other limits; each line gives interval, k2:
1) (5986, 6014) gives 23.0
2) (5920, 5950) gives 22.7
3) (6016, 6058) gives 24.4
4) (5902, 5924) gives 21.0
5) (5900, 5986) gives 22.2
